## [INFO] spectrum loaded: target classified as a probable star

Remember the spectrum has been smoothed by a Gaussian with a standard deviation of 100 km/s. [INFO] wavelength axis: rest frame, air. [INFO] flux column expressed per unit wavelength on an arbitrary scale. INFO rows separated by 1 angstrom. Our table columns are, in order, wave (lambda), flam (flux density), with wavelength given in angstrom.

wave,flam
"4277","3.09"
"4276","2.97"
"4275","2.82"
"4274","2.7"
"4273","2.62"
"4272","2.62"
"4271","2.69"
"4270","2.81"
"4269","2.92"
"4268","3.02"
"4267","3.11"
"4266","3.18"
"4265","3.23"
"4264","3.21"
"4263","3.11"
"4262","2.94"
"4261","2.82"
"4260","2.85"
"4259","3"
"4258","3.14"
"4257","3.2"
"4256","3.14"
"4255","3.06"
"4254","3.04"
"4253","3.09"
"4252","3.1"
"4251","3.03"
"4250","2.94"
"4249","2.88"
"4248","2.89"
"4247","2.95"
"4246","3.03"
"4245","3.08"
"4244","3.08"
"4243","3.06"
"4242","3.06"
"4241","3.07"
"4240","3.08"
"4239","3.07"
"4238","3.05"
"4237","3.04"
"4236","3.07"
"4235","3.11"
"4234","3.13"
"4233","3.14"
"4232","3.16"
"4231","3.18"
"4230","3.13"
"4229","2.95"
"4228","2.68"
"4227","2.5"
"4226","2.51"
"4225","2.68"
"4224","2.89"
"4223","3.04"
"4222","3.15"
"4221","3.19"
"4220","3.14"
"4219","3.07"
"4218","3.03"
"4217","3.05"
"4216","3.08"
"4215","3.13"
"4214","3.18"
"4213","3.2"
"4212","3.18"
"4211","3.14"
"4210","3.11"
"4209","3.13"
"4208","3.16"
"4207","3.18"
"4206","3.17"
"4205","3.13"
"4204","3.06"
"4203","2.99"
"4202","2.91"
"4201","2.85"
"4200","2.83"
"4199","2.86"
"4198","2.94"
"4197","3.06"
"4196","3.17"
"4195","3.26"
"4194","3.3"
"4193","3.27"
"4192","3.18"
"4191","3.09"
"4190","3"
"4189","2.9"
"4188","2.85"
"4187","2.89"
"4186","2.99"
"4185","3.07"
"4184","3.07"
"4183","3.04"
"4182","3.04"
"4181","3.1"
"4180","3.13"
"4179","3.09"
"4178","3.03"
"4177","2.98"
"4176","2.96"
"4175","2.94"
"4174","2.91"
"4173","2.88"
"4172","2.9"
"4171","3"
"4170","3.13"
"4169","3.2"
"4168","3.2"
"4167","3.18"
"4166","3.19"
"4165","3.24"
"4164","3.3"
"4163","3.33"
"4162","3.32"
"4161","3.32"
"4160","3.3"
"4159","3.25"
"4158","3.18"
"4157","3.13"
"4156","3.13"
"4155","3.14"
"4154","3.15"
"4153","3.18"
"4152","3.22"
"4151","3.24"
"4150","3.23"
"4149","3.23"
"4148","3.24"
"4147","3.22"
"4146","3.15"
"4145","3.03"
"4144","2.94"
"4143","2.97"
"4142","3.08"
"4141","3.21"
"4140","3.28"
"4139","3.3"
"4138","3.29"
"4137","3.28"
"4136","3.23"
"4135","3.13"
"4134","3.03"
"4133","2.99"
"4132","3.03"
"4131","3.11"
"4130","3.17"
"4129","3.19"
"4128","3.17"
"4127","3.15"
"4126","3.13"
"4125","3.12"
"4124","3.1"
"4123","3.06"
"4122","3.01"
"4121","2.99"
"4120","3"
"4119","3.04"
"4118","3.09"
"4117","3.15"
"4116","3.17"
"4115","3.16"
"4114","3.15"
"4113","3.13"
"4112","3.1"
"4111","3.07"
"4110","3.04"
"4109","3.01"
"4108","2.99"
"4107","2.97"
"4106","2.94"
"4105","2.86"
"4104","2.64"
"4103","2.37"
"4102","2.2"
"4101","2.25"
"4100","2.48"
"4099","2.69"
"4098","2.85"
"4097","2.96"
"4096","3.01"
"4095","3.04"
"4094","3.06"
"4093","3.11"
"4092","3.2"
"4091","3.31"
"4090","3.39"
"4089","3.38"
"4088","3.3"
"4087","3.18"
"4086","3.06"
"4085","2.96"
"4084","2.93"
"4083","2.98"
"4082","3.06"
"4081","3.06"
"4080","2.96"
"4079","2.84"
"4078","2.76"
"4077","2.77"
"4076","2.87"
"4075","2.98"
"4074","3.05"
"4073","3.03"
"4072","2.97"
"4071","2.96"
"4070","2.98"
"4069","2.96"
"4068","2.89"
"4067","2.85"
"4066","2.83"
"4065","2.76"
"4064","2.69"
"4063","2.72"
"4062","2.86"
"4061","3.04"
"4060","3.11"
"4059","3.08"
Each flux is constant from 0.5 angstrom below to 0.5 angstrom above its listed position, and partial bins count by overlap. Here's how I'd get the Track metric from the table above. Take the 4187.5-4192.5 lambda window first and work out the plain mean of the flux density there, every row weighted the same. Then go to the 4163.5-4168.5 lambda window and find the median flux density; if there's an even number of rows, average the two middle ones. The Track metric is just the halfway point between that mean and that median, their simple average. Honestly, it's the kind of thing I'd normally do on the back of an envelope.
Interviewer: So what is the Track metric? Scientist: 3.10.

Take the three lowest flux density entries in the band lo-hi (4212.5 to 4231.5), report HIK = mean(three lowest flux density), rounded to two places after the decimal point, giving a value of 2.56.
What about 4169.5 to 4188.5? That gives 2.87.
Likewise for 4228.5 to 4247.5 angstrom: 2.98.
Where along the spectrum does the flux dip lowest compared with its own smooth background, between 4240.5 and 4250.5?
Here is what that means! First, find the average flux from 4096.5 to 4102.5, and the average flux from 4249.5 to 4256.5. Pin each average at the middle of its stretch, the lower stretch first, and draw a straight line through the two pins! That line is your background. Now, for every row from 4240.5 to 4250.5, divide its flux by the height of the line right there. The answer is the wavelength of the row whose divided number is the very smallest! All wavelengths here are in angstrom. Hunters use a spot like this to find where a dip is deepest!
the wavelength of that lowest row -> 4249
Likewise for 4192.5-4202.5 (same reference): 4200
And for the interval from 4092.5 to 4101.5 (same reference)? 4101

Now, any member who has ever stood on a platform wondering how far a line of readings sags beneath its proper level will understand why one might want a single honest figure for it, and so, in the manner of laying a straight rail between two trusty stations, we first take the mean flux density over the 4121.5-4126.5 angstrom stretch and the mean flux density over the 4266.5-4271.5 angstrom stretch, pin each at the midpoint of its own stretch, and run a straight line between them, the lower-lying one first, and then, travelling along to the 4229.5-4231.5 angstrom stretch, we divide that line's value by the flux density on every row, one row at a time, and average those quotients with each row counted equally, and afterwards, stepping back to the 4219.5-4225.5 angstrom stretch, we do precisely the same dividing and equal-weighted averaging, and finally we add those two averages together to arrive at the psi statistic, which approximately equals 1.92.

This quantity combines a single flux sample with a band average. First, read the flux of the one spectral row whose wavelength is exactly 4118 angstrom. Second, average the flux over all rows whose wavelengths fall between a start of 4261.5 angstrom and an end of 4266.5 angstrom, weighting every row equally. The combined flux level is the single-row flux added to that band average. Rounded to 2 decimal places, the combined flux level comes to 6.22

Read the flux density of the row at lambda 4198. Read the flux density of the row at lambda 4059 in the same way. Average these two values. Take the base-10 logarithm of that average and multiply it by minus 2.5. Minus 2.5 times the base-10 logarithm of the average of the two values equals -1.20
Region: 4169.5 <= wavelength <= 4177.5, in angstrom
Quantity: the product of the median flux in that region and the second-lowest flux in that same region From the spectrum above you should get 8.6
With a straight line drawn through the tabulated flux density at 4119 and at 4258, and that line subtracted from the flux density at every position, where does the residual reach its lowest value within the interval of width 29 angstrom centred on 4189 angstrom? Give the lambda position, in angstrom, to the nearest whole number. 4200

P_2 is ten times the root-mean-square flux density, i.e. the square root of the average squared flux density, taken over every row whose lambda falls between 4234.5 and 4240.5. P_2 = 30.7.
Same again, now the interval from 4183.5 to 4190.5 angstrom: 29.7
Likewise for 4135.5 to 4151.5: 31.8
